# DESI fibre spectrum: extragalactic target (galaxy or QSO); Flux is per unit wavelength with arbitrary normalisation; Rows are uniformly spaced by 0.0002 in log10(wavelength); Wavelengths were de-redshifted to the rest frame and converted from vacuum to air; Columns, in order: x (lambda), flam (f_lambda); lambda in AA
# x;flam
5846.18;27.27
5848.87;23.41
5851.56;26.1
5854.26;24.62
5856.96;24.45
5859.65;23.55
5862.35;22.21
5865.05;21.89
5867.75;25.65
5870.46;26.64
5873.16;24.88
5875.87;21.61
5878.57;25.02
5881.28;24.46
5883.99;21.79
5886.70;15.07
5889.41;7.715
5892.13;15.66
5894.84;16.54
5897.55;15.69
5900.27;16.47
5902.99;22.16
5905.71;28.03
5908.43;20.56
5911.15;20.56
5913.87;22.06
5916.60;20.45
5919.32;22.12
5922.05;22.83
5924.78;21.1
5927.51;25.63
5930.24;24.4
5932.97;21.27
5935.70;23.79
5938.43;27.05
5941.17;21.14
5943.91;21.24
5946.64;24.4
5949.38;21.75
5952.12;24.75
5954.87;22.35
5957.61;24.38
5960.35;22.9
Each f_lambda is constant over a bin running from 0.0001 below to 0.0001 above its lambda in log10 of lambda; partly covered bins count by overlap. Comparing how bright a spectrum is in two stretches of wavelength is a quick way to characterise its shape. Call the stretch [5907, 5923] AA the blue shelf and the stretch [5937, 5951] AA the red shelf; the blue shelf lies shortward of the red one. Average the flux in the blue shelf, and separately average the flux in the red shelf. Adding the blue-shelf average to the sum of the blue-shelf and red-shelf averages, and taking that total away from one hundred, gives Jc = 34.0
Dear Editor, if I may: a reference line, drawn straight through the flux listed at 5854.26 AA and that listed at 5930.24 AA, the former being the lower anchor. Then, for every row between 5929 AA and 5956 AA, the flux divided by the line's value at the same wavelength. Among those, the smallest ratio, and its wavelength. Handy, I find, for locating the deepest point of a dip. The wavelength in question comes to 5941.17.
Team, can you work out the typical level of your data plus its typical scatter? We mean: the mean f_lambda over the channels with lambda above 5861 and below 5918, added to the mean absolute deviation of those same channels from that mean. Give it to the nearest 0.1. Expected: 24.3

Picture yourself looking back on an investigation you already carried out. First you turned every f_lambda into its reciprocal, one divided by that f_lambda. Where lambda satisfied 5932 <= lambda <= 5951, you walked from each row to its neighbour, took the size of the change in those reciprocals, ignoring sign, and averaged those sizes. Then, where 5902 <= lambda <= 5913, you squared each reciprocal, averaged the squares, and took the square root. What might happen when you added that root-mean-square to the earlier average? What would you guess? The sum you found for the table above 0.050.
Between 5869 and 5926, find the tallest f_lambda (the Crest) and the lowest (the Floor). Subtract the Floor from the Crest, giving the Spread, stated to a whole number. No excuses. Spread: 20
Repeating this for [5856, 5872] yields 5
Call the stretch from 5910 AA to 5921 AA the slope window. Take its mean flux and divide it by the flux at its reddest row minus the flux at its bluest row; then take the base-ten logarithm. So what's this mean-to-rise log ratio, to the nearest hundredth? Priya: 1.14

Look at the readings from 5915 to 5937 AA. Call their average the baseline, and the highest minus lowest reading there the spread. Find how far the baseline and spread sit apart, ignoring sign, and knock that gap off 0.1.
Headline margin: -17.4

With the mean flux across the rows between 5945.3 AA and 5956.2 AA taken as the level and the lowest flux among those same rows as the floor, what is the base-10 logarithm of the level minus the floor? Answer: 0.19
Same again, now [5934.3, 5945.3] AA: 0.34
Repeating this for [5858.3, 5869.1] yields 0.16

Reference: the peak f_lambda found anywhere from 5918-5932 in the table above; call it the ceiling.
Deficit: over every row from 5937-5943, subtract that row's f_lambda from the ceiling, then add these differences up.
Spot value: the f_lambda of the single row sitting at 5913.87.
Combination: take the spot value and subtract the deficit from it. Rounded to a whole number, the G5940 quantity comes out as 19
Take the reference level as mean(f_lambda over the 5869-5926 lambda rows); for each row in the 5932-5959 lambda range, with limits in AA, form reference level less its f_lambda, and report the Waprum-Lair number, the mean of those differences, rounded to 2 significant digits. -2.7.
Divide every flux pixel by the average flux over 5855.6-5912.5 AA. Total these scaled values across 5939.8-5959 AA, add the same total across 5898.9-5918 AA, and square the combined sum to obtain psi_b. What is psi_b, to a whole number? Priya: 219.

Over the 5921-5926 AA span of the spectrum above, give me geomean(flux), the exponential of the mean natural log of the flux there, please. 21.9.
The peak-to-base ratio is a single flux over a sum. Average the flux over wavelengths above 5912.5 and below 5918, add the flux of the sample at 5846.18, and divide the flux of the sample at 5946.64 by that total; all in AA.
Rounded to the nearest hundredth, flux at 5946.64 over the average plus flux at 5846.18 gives 0.50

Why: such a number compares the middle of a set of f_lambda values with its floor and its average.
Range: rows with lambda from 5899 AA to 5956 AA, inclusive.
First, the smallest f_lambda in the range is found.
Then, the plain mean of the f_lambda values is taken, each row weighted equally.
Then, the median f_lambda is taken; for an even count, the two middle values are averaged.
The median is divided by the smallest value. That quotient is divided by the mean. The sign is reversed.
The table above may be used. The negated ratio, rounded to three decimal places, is -0.059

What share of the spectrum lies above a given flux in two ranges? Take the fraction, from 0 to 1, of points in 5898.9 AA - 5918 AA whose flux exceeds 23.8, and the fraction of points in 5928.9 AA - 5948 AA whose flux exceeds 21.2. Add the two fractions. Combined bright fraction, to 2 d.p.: 1.00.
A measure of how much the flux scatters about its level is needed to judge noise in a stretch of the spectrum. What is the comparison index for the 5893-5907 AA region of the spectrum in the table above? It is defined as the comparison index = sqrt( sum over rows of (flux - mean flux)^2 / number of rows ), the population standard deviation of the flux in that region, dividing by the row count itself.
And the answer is 4.7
